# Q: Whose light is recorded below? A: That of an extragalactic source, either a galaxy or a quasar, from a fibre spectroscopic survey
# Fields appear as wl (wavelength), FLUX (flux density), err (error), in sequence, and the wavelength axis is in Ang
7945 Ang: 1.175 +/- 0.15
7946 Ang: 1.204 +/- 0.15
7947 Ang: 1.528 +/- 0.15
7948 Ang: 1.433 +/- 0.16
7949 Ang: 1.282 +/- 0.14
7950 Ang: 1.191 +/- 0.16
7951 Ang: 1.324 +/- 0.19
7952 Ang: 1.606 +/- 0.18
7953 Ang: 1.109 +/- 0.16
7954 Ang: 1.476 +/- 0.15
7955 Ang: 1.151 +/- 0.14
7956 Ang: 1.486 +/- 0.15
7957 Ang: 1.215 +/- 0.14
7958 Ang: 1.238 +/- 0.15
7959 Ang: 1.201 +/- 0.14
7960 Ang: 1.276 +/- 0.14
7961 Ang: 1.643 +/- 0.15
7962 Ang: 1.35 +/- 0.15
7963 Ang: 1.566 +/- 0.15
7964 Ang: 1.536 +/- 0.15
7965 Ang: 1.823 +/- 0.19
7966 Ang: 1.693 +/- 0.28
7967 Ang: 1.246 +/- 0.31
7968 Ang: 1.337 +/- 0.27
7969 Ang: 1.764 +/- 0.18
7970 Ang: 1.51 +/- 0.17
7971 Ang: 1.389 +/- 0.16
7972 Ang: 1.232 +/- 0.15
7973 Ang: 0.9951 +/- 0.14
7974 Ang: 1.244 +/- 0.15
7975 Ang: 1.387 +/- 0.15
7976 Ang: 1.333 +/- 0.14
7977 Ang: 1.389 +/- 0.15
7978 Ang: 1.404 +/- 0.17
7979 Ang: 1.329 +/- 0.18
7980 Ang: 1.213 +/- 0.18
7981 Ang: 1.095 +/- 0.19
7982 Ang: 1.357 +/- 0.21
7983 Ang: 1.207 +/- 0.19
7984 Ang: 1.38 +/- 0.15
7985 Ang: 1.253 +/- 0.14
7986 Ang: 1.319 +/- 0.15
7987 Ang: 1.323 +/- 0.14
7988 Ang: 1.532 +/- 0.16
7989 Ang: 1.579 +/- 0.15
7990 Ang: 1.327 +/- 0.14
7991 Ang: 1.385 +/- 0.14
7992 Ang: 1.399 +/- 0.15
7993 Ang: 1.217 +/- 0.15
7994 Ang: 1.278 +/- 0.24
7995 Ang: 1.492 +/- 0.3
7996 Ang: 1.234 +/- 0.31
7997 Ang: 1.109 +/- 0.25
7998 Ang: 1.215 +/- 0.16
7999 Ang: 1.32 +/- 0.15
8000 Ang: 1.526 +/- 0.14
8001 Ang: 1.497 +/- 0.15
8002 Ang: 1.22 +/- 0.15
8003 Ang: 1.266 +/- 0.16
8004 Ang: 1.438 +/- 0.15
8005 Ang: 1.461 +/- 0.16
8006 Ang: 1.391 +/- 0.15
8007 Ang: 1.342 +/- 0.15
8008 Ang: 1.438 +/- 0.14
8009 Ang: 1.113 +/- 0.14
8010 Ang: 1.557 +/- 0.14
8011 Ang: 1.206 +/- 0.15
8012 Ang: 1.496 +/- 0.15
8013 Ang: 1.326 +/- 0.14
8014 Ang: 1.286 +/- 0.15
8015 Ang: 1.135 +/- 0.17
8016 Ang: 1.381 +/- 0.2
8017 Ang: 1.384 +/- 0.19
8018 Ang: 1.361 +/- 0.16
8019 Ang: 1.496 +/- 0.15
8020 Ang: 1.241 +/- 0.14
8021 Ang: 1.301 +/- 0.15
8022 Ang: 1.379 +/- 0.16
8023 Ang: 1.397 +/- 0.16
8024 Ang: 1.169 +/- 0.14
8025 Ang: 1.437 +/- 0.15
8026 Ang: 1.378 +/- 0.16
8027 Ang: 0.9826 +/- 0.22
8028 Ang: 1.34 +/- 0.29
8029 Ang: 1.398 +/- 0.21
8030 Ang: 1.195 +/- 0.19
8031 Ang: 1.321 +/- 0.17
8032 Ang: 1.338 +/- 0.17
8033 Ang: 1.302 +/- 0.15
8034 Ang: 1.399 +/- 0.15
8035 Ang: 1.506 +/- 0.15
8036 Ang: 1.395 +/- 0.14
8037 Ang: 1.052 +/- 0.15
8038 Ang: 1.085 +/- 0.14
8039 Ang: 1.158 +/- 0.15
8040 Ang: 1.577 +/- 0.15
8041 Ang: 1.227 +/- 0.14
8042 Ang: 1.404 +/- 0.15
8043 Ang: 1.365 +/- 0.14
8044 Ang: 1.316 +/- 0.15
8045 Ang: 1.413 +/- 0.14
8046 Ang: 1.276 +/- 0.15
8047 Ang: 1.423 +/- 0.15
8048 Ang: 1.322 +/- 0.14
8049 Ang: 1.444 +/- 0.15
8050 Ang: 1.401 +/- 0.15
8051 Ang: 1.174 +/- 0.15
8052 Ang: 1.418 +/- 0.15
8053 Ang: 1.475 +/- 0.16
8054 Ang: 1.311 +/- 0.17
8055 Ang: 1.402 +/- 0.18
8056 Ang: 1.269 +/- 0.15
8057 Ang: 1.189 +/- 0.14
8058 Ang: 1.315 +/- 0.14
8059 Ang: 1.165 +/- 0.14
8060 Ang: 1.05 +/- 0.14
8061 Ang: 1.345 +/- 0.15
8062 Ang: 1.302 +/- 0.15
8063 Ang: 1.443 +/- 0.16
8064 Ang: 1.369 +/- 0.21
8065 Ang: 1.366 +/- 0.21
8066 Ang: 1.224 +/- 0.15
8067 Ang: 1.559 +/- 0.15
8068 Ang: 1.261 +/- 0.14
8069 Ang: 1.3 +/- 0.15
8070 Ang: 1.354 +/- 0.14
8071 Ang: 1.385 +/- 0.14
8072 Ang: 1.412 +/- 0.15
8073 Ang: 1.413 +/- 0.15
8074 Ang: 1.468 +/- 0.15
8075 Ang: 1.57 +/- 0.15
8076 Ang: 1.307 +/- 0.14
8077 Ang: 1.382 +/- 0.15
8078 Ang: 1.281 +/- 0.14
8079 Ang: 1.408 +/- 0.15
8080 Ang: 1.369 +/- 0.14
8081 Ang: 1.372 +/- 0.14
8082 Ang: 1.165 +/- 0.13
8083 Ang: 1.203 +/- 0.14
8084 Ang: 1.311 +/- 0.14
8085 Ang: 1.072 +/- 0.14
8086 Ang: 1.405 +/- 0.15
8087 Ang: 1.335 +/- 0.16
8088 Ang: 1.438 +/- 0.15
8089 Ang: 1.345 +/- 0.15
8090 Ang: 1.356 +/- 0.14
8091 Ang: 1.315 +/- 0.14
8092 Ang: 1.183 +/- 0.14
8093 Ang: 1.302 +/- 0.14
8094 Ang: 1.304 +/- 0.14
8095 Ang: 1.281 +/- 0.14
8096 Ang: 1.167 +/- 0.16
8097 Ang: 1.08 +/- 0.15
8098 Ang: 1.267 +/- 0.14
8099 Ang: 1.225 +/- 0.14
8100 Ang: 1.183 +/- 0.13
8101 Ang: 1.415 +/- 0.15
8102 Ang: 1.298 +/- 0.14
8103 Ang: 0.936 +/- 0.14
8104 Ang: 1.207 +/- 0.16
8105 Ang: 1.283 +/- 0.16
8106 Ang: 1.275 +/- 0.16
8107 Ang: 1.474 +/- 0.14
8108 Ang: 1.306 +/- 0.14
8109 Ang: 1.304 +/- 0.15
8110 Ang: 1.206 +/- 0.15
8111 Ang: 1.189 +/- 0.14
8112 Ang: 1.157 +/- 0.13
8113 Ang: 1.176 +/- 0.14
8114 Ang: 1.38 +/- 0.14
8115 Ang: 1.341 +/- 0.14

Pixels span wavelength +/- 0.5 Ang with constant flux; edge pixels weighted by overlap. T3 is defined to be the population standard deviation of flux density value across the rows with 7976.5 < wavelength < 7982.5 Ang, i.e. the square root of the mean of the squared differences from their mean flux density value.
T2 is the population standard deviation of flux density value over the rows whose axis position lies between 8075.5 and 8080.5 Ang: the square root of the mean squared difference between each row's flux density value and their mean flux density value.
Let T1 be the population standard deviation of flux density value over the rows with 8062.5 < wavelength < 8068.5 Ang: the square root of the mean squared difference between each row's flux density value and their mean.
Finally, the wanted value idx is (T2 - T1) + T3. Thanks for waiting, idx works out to 0.046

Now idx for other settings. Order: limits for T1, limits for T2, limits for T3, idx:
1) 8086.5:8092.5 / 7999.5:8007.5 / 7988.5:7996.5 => 0.145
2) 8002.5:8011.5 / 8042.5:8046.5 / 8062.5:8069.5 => 0.026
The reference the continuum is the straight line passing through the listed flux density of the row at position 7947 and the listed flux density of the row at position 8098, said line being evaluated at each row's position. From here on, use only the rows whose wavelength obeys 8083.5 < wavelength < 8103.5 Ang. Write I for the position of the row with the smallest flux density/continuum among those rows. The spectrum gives 8103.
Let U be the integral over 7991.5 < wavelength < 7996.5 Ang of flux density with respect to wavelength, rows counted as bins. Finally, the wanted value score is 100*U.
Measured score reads 662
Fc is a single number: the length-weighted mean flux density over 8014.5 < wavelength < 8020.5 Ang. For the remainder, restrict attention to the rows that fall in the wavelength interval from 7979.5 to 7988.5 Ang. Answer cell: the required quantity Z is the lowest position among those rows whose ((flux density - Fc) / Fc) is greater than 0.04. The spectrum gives 7988 Ang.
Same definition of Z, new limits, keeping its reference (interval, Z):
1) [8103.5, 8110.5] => 8107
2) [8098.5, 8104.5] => 8101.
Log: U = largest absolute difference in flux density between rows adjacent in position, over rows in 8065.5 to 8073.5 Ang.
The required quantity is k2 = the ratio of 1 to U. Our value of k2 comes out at 3.0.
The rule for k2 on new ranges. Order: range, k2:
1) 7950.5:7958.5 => 2.0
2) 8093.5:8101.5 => 4.3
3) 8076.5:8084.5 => 4.8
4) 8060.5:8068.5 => 3.0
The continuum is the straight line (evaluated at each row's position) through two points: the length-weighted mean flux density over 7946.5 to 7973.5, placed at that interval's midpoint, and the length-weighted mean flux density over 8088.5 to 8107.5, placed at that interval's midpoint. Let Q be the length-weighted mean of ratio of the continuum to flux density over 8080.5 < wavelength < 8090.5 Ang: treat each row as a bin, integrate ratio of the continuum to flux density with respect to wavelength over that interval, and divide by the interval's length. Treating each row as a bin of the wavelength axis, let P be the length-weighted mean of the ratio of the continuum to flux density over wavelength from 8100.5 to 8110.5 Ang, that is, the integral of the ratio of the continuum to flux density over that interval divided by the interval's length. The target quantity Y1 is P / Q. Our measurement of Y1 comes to 1.013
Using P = 1.00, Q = 0.98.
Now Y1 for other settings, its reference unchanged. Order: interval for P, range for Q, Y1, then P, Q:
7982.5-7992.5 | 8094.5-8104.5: 0.952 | 1.00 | 1.05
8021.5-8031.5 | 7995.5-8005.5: 1.005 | 1.03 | 1.03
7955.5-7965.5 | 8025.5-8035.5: 0.972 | 0.99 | 1.02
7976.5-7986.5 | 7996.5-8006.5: 1.049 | 1.07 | 1.02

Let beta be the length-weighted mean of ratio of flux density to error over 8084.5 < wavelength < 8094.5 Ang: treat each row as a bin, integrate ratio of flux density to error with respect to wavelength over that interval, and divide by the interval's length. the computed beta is 9.01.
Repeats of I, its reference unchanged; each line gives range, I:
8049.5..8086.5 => 8060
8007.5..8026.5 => 8009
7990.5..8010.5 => 7997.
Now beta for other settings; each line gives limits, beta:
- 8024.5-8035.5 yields 7.63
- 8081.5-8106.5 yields 8.66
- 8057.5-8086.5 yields 8.98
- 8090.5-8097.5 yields 8.59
